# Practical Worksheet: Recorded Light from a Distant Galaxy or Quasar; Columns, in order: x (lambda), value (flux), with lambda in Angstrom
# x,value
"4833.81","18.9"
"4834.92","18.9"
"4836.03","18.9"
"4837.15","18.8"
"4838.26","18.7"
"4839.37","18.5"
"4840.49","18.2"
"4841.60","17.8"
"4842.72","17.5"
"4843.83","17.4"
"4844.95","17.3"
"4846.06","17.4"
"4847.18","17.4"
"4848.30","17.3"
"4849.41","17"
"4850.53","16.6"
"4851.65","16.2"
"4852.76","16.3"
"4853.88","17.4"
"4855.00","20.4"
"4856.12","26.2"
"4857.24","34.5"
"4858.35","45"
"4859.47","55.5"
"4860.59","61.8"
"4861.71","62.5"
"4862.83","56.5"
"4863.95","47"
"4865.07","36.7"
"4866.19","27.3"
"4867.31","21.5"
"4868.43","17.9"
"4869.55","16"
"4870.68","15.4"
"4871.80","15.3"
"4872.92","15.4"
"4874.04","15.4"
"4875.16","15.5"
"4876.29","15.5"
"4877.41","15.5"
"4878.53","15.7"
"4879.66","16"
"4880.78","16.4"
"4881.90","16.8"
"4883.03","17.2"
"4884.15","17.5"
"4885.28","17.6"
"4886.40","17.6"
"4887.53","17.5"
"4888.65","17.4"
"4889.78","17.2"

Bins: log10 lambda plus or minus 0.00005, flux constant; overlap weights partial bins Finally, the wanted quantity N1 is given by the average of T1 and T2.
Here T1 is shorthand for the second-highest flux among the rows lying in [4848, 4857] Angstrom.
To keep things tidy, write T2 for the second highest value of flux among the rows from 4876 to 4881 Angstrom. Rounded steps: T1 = 20.4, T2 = 16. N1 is 18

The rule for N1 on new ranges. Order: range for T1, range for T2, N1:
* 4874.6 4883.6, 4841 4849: 17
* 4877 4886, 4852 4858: 22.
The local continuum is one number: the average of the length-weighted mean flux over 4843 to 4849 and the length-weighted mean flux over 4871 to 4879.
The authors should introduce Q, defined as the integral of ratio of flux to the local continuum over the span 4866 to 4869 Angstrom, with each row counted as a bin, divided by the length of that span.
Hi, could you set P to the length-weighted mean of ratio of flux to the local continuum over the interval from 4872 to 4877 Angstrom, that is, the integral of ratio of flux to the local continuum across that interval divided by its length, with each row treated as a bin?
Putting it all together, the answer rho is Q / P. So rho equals 1.40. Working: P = 0.94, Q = 1.32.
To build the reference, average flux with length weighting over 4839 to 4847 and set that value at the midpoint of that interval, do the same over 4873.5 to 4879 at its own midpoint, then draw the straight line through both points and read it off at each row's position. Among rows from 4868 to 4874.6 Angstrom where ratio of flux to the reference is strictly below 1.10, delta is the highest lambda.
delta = 4874.04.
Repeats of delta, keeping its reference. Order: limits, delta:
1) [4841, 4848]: 4847.18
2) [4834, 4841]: 4840.49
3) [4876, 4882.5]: 4880.78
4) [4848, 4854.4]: 4853.88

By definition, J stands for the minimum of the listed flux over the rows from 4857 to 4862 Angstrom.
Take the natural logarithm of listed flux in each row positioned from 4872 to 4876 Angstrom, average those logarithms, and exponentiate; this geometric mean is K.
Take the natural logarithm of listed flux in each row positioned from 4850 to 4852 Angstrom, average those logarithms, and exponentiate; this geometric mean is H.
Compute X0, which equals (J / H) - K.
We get -13.3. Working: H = 16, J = 34.5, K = 15.4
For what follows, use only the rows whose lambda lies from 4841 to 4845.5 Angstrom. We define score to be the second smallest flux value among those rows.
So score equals 17.4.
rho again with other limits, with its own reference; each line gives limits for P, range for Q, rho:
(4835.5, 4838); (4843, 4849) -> 0.92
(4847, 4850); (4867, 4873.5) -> 0.97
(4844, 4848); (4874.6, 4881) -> 0.91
